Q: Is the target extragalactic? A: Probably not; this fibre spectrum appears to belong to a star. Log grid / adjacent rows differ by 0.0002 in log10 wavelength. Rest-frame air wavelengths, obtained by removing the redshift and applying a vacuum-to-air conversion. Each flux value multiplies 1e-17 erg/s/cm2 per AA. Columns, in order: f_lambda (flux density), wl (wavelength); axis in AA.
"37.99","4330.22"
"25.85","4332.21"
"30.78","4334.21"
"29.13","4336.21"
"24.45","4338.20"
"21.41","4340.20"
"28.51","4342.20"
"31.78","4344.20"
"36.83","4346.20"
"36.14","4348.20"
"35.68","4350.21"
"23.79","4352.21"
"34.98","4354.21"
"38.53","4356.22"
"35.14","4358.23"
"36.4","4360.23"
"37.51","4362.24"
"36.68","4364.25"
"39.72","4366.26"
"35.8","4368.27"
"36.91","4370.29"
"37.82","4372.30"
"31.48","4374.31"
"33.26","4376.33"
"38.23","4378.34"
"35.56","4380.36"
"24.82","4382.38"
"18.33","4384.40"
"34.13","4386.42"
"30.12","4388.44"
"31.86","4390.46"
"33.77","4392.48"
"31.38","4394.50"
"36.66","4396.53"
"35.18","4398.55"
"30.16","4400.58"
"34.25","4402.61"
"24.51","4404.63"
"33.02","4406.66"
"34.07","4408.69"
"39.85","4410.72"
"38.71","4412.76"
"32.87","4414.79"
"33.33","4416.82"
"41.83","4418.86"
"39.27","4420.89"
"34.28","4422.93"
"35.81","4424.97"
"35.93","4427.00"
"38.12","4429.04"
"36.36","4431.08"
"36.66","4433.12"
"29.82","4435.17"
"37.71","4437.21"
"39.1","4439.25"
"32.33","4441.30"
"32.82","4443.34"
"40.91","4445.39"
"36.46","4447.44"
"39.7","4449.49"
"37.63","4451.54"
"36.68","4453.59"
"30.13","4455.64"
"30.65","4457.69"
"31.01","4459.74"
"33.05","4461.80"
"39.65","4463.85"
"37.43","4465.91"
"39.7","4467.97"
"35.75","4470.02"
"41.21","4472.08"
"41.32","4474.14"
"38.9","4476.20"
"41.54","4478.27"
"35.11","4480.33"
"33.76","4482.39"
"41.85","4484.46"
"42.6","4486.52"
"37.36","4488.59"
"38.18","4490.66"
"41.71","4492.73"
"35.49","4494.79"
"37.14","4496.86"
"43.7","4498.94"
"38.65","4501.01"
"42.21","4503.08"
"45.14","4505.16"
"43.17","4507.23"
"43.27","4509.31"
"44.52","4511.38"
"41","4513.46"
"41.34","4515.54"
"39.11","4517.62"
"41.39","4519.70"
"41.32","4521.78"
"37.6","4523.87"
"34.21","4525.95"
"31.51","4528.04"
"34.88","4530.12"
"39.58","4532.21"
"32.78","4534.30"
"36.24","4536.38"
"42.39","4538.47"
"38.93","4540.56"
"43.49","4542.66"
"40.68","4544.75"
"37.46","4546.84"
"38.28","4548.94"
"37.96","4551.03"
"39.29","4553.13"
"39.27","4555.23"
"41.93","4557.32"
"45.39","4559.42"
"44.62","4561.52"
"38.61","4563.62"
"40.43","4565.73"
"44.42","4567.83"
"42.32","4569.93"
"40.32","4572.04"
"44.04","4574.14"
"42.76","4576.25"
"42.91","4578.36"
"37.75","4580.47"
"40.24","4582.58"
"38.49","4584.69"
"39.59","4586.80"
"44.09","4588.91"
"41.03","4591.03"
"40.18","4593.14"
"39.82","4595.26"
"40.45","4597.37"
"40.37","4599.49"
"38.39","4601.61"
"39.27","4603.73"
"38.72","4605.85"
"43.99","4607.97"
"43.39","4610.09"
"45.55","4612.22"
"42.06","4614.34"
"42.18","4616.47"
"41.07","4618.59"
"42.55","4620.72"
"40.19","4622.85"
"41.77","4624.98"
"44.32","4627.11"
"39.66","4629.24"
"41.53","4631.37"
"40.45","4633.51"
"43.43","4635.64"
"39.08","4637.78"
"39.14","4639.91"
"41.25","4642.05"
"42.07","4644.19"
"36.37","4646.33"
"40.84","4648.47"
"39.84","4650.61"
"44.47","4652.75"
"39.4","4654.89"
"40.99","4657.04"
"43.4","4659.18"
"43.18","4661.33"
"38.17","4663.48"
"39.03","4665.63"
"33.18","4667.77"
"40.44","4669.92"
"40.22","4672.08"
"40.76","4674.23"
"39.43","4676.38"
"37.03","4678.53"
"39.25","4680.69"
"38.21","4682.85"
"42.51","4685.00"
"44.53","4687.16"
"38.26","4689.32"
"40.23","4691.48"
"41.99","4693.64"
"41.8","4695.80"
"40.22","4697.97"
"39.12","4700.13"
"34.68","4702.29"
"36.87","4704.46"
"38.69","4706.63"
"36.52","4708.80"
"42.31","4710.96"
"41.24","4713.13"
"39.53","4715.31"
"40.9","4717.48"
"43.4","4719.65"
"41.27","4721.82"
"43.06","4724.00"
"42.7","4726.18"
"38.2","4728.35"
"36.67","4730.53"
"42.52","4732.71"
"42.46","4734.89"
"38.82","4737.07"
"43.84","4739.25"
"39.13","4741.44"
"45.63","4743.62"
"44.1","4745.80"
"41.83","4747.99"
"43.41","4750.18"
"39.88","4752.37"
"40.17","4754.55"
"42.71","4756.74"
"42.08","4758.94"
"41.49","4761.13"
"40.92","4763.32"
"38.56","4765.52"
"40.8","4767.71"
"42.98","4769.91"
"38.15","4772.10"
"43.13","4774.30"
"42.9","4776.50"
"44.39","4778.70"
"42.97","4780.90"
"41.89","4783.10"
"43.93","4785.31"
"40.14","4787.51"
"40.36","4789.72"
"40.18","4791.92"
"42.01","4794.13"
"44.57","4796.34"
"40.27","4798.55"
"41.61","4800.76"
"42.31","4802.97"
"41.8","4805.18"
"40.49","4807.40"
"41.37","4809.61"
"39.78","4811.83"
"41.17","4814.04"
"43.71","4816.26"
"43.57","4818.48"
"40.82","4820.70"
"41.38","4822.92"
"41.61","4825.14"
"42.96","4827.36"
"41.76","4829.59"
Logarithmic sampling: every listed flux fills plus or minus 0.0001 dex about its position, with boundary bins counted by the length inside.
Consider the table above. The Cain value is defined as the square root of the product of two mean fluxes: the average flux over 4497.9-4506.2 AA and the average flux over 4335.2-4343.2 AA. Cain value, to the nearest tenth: 33.1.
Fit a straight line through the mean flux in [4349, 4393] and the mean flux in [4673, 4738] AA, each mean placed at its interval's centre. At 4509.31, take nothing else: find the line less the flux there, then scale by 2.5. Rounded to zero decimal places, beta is -17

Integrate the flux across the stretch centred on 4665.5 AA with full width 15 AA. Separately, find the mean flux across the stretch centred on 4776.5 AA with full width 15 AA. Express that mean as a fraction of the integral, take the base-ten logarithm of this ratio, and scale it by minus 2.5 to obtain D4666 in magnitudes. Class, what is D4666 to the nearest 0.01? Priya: 2.87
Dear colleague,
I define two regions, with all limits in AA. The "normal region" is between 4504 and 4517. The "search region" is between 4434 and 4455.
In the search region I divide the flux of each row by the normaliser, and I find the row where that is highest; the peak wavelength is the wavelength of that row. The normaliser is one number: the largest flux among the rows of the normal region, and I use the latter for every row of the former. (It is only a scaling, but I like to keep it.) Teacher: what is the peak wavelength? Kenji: 4445.39 AA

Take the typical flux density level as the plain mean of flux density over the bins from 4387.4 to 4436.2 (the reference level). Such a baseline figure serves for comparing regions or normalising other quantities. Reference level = 34.5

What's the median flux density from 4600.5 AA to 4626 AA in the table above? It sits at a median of 41.9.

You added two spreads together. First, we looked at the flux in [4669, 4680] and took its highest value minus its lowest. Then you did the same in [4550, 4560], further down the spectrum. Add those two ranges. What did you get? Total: 11.2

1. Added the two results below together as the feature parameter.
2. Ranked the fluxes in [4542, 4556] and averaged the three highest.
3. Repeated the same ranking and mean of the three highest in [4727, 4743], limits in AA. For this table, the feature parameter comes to 84.1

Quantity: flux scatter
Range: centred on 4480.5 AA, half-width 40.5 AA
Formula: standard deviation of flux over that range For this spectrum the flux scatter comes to 4.0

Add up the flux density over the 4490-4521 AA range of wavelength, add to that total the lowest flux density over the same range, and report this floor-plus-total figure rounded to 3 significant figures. 652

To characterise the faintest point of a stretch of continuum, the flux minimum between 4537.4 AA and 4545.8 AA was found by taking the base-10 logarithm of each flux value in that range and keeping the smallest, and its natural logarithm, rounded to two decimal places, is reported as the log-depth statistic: 0.46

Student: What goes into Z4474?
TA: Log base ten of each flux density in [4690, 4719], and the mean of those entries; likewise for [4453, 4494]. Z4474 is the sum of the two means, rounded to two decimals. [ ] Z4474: 3.17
